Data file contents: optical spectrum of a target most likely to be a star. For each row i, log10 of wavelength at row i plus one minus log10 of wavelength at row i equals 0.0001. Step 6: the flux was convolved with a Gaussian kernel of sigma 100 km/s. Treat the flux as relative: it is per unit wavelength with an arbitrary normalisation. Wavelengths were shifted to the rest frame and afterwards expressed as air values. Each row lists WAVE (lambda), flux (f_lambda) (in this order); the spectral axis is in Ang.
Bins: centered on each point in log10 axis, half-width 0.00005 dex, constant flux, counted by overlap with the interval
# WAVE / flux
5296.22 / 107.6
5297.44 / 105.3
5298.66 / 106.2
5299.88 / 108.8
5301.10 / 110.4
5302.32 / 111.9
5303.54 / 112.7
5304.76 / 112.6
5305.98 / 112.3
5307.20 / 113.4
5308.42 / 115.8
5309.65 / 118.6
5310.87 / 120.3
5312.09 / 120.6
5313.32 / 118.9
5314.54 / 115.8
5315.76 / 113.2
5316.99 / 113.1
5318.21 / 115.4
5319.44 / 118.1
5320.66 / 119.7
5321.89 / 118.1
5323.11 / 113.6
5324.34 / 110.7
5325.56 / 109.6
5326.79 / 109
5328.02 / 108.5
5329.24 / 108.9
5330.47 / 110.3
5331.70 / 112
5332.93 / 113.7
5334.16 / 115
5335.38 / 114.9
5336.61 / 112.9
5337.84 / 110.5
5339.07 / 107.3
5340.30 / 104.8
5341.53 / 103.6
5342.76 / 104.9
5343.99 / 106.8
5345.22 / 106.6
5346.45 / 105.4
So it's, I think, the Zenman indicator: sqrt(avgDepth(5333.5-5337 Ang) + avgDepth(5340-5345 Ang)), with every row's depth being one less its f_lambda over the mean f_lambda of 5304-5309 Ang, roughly 0.26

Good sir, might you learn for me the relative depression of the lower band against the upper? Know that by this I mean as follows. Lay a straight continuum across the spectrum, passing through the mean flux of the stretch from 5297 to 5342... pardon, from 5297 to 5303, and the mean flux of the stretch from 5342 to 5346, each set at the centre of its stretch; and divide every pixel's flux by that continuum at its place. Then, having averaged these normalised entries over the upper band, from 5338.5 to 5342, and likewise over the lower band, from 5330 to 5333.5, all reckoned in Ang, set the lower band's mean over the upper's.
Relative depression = 1.06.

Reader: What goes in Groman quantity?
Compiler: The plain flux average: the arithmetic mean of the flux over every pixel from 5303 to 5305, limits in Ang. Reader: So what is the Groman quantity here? 113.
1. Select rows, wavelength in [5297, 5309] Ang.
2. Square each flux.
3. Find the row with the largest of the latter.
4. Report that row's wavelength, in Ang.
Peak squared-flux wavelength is 5308.42 Ang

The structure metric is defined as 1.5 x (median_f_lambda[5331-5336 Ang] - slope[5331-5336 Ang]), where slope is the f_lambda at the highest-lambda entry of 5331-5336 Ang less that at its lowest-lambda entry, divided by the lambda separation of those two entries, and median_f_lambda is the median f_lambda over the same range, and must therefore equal 170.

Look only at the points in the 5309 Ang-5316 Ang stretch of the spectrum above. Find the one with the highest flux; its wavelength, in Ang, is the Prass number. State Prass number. 5312.09 Ang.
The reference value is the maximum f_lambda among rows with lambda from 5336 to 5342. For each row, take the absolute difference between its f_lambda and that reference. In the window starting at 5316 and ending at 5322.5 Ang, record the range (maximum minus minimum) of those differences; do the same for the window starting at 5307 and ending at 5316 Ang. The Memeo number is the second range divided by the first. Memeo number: 1.1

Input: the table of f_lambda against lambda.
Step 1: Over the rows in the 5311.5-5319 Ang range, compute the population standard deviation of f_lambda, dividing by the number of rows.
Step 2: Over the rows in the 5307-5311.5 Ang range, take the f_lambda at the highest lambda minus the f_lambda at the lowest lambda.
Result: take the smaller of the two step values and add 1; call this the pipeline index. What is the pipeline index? 3.8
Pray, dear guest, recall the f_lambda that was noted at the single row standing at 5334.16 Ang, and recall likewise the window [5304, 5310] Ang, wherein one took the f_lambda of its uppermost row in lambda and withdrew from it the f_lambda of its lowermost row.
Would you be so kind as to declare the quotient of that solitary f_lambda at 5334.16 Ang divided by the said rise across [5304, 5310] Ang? 19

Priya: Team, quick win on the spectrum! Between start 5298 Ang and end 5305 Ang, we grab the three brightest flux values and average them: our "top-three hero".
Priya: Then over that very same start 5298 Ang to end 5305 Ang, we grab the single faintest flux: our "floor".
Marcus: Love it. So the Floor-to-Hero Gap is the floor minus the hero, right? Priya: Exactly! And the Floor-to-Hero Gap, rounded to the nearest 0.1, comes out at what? -6.2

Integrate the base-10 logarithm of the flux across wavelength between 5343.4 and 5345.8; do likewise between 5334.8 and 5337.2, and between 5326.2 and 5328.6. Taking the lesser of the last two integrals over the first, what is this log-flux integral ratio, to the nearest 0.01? 1.00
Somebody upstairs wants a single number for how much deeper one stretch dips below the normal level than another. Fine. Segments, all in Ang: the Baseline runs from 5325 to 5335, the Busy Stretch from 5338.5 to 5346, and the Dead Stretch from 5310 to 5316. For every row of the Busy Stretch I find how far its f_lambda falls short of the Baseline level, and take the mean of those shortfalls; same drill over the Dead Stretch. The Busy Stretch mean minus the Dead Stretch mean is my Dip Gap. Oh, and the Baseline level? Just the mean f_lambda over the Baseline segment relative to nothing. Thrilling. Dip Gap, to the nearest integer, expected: 12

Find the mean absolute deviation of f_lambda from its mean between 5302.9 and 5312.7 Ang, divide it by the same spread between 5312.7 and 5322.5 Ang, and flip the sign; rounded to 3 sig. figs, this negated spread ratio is -1.40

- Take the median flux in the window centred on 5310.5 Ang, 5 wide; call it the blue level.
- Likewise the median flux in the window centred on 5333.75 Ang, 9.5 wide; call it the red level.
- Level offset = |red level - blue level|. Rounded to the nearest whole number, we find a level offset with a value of 7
